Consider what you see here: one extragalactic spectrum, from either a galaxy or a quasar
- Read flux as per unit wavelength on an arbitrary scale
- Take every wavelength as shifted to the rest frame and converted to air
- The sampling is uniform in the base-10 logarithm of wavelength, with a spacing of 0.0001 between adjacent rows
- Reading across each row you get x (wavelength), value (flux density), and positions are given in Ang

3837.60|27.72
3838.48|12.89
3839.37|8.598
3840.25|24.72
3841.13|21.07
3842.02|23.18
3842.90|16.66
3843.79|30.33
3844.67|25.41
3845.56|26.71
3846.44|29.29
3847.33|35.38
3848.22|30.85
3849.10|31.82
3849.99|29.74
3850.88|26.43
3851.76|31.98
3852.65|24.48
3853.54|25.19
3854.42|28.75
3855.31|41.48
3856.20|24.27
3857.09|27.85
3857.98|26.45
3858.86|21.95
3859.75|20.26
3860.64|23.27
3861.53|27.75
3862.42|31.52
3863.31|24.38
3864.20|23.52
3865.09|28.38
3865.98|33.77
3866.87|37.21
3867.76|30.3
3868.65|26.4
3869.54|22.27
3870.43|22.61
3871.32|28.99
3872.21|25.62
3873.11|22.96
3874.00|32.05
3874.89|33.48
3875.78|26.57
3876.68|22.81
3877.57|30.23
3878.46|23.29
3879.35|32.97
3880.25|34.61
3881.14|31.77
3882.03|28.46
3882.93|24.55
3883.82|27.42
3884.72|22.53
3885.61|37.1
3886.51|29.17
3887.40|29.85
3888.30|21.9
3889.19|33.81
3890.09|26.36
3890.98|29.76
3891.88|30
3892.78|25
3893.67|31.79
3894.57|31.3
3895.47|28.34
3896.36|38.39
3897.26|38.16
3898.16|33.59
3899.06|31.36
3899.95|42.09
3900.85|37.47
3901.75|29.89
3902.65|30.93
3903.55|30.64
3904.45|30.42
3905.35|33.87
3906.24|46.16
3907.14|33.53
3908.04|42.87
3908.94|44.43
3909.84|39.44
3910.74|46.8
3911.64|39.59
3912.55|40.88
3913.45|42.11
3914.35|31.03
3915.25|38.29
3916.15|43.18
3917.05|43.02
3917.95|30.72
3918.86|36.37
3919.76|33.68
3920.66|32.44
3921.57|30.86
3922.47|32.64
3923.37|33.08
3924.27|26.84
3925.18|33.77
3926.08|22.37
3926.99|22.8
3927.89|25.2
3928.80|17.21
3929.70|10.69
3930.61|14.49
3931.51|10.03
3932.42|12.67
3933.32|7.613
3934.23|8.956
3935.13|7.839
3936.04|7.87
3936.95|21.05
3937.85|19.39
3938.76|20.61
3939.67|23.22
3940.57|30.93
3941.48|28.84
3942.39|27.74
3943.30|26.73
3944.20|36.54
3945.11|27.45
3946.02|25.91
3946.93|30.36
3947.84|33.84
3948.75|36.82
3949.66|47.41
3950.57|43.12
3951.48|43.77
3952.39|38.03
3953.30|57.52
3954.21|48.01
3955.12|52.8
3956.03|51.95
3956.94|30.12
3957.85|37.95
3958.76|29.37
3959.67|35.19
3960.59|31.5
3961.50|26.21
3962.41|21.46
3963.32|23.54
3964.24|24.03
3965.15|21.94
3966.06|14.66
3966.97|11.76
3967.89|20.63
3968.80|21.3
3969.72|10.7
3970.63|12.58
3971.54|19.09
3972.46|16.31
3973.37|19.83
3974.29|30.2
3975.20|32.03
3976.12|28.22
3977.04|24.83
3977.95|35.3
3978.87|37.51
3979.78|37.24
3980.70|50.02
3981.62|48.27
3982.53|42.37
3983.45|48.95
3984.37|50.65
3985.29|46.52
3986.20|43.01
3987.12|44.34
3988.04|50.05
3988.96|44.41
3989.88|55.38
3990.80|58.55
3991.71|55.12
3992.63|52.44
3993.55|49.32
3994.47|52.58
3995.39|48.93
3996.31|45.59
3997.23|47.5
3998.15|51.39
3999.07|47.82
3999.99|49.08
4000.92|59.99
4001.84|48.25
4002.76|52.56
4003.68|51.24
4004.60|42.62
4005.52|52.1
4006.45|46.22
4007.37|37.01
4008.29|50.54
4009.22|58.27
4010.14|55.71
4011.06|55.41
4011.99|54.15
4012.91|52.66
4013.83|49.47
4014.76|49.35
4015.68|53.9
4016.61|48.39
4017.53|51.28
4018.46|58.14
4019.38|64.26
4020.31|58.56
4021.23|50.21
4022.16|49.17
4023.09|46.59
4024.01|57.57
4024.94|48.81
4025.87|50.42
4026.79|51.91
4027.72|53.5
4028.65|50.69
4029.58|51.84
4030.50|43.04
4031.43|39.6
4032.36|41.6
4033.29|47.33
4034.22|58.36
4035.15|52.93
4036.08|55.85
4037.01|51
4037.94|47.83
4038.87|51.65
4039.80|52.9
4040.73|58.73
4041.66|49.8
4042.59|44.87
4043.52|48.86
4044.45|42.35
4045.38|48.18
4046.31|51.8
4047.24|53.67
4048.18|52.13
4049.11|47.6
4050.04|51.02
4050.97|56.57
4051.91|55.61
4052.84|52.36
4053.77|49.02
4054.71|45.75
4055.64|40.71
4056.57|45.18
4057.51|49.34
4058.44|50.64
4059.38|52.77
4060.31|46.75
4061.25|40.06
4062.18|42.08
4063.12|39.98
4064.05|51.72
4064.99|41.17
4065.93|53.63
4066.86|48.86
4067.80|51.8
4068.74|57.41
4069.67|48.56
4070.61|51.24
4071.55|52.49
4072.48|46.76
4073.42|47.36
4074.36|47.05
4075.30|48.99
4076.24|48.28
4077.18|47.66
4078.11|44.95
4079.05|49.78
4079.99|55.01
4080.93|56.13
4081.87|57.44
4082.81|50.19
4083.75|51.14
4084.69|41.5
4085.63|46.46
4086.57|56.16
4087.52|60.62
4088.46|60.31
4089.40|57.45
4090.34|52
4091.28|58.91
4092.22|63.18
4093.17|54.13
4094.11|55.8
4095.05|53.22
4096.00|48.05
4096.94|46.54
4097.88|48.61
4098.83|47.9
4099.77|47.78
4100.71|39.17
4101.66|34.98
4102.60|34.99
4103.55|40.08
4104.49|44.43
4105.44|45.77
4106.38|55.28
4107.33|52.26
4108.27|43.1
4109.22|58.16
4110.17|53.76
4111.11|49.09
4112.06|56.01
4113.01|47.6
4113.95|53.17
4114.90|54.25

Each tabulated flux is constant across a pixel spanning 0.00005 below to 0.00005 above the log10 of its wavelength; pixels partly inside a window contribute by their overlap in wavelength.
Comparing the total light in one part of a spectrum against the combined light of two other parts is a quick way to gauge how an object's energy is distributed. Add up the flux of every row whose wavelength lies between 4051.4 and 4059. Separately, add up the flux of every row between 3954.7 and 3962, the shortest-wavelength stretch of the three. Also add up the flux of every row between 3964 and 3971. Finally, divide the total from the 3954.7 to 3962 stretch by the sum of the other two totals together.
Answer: 0.56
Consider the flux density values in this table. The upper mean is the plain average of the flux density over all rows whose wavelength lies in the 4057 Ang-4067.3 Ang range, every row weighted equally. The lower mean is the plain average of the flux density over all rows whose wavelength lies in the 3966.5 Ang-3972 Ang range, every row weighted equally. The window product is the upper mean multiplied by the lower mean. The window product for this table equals 752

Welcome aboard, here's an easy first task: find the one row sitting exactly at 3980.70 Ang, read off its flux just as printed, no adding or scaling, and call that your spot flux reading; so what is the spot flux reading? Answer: 50.02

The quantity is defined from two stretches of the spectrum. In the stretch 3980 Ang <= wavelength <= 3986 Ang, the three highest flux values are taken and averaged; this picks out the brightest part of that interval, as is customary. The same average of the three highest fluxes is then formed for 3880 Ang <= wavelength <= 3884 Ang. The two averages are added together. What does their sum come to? 81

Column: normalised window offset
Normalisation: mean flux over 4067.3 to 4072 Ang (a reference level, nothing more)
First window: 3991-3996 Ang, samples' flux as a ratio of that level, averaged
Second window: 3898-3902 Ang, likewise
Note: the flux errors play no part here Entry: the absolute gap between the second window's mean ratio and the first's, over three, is 0.107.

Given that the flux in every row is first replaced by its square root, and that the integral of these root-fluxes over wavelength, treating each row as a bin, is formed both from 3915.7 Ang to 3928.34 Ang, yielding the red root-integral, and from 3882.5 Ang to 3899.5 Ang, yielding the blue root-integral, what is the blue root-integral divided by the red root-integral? 1.3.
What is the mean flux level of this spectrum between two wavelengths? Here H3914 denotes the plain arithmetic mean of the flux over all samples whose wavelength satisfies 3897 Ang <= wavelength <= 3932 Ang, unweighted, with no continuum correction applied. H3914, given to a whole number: 33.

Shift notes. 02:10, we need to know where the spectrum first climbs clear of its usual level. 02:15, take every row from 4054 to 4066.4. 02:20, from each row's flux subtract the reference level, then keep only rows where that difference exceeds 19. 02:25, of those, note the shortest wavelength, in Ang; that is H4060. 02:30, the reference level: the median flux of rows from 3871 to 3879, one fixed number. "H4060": 4054.71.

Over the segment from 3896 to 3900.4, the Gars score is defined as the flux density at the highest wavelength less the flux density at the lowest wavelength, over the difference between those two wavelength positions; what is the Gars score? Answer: 1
